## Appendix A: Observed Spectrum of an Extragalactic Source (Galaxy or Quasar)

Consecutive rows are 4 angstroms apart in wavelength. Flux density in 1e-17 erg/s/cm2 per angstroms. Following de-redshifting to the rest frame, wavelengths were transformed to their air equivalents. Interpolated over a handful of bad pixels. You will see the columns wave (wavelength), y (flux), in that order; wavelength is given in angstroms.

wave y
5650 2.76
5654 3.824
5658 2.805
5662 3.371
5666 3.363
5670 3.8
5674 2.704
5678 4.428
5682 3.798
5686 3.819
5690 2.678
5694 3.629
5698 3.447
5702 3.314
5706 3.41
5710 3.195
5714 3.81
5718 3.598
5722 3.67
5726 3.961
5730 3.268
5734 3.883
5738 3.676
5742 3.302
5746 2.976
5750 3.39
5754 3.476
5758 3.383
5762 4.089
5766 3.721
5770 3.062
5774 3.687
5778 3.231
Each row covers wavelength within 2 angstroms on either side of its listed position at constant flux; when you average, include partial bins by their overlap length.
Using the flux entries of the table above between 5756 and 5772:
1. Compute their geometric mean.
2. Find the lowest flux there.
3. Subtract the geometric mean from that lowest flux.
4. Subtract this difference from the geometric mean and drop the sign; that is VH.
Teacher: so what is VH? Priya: 4.02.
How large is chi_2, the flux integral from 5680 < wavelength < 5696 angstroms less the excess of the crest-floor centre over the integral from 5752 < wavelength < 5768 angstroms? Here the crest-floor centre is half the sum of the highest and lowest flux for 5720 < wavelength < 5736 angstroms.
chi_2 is 111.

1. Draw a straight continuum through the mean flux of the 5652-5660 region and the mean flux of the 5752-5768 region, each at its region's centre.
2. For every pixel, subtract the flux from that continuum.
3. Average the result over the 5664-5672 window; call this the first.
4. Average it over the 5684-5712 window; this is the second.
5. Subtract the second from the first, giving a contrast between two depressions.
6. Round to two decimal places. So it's -0.33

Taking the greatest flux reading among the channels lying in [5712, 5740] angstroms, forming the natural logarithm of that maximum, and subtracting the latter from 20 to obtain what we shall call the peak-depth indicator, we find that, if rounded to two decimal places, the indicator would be 18.62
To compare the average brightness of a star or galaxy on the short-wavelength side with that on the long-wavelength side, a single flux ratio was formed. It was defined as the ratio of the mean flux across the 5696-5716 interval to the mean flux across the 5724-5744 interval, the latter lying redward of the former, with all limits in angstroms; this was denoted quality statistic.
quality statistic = 0.95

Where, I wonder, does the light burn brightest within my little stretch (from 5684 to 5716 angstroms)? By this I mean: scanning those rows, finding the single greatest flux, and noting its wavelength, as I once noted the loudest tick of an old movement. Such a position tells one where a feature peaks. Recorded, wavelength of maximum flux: 5686 angstroms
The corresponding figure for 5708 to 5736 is 5726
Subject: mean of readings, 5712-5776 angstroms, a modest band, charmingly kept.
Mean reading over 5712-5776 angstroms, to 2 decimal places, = 3.56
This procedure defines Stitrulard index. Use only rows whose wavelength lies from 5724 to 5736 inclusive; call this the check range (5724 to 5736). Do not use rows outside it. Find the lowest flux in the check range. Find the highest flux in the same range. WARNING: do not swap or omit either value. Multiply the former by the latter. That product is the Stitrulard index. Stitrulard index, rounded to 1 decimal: 12.9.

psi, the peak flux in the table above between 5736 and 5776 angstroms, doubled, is 8.2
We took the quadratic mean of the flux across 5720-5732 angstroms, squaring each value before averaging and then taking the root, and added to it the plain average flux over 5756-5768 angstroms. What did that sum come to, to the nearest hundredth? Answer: 7.38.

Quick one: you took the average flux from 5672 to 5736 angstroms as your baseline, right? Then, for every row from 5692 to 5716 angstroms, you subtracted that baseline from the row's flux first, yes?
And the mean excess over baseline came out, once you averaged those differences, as -0.071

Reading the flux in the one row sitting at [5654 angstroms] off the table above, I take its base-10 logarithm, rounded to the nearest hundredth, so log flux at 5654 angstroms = 0.58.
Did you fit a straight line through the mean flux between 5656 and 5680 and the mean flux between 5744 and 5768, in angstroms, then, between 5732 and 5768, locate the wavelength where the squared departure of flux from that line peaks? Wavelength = 5762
